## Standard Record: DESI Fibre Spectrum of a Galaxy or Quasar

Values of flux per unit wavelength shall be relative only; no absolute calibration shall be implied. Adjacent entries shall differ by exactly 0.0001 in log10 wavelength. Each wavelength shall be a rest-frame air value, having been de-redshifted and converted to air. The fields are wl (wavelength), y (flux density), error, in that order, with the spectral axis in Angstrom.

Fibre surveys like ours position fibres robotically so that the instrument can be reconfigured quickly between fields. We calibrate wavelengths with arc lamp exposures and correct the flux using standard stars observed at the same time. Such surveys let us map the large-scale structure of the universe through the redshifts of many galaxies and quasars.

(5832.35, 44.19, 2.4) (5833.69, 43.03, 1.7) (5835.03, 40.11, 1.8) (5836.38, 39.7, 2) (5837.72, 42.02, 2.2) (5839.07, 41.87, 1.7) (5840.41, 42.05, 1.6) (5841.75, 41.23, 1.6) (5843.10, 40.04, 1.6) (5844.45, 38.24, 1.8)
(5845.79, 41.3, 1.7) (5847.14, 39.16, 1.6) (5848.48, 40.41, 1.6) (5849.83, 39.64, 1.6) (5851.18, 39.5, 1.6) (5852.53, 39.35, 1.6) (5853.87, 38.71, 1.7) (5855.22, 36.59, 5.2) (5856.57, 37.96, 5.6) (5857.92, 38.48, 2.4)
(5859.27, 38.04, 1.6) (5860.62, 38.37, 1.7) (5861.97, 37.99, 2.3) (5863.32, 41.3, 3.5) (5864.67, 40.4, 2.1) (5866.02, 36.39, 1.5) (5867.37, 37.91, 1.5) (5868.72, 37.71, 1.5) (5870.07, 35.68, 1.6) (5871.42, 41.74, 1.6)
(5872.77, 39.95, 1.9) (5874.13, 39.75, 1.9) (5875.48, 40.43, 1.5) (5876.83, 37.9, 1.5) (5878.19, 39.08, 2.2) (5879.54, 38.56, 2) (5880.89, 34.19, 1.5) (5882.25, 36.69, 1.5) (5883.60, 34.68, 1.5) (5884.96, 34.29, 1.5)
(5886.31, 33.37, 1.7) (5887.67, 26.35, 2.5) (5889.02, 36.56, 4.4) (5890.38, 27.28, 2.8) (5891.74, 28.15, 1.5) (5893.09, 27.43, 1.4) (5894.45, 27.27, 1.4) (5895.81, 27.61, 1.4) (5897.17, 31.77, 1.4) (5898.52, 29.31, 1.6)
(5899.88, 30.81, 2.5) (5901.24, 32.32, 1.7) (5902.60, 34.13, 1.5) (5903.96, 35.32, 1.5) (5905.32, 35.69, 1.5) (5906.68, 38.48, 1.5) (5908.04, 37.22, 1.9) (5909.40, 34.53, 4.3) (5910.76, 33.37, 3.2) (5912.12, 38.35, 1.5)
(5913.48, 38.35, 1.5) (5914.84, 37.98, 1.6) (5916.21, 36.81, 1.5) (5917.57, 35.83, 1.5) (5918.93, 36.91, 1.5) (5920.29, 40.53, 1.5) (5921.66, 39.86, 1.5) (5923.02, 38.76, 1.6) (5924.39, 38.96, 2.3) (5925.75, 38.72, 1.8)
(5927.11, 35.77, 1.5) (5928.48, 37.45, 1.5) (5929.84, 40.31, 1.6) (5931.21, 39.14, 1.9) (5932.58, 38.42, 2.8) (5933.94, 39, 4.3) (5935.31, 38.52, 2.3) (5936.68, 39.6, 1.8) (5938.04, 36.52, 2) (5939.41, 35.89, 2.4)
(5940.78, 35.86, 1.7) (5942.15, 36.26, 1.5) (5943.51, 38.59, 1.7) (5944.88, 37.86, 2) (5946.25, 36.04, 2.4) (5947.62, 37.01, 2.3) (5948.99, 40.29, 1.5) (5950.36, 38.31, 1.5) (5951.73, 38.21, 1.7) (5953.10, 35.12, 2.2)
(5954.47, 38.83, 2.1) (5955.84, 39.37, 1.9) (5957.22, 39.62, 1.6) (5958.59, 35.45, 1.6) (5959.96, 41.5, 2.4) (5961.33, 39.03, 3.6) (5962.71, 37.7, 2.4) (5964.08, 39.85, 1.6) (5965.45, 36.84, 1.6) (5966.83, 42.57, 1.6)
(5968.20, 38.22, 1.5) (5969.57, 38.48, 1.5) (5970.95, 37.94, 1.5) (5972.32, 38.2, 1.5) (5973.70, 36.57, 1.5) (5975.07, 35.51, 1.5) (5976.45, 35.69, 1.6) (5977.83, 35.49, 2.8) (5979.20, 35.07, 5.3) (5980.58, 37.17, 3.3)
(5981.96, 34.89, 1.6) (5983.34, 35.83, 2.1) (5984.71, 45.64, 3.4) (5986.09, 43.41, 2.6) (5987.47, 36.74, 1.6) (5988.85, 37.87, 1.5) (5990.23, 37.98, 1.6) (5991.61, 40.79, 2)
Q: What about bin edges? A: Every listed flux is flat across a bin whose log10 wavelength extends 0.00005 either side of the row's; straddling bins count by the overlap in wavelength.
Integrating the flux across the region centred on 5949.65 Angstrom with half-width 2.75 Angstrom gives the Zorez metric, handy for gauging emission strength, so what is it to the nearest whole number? 211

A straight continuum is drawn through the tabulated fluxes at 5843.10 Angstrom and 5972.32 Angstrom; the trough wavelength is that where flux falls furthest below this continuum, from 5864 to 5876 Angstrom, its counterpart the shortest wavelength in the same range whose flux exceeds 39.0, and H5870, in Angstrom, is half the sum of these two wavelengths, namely 5867.4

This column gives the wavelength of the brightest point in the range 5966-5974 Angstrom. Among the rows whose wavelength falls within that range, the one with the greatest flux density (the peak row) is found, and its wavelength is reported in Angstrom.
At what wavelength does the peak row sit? 5966.83 Angstrom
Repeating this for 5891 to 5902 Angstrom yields 5901.24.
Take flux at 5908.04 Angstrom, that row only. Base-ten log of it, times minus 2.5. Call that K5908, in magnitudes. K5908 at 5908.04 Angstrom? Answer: -3.93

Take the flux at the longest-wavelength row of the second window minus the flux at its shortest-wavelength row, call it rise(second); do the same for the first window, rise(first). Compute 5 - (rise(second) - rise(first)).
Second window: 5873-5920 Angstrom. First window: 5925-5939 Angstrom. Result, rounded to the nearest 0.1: 5.6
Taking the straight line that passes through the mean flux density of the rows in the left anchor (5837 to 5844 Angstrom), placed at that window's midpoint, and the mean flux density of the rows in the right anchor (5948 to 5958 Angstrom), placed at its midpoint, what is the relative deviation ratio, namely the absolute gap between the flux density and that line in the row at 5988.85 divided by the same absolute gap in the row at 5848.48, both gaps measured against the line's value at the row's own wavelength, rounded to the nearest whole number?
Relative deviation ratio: 0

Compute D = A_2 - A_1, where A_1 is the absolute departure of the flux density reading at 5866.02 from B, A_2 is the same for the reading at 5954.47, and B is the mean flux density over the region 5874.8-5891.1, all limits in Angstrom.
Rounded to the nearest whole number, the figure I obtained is 2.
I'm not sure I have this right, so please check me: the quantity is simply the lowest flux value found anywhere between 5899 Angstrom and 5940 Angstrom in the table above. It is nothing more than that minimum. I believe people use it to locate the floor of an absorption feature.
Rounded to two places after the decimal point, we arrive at 30.81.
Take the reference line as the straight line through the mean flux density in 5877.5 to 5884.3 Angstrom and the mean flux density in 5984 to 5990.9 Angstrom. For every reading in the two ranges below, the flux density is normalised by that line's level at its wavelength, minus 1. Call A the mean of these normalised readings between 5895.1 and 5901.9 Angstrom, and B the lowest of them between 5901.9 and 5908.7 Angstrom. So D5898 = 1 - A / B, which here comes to -1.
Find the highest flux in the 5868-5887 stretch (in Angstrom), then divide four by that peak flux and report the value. 0.0958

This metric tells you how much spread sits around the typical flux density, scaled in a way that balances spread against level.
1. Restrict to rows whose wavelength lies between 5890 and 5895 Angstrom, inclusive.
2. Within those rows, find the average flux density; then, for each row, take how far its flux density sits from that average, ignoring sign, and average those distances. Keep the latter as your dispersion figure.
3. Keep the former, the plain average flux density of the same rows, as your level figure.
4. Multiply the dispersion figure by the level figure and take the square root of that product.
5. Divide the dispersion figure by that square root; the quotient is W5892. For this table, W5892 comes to 0.11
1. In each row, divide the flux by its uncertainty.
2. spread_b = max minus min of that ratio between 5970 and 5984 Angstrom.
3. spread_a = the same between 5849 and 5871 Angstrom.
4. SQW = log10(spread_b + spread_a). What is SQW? 1.57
